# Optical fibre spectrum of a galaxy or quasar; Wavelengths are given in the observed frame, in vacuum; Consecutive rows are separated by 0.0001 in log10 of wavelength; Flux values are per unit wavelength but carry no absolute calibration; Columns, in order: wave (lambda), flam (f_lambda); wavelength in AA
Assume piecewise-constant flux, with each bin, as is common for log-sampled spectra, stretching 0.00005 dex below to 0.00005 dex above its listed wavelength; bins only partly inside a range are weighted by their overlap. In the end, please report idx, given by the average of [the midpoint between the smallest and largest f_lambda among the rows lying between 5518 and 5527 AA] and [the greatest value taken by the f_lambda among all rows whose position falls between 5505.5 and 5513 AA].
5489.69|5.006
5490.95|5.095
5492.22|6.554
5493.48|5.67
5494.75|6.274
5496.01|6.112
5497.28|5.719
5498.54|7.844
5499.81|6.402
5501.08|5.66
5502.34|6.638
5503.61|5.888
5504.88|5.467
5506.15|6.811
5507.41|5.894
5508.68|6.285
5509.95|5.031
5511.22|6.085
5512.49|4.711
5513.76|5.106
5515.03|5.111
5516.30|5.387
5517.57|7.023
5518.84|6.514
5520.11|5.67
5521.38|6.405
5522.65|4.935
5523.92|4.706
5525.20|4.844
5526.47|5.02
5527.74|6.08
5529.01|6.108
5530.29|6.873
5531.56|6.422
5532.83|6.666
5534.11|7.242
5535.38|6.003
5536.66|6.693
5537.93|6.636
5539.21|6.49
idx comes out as 6.21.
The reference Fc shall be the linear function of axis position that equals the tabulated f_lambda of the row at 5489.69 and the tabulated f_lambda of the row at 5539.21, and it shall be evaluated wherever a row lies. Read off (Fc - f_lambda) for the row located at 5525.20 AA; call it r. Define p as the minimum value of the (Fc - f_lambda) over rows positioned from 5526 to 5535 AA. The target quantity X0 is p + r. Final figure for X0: 0.3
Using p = -0.9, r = 1.2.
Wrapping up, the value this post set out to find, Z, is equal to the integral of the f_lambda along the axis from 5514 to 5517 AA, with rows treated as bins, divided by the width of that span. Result 5.3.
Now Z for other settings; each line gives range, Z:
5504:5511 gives 5.9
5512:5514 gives 4.9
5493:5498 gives 6.0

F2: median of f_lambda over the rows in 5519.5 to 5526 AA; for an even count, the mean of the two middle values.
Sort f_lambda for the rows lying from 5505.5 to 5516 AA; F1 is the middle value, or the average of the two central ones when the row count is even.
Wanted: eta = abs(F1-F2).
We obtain 0.57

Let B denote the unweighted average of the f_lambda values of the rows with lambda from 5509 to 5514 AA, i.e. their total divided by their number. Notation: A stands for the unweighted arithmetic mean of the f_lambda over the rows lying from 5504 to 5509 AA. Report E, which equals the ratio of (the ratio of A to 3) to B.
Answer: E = 0.389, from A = 6.1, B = 5.2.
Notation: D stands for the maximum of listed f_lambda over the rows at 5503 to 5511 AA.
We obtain 6.811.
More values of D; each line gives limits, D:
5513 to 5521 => 7.023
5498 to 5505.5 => 7.844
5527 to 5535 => 7.242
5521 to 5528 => 6.405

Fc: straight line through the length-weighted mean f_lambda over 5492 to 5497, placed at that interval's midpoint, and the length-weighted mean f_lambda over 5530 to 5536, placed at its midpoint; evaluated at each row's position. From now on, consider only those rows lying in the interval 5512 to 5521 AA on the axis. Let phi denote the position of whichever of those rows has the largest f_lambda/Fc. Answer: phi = 5517.57 AA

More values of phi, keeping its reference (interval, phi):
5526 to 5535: 5534.11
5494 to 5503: 5498.54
